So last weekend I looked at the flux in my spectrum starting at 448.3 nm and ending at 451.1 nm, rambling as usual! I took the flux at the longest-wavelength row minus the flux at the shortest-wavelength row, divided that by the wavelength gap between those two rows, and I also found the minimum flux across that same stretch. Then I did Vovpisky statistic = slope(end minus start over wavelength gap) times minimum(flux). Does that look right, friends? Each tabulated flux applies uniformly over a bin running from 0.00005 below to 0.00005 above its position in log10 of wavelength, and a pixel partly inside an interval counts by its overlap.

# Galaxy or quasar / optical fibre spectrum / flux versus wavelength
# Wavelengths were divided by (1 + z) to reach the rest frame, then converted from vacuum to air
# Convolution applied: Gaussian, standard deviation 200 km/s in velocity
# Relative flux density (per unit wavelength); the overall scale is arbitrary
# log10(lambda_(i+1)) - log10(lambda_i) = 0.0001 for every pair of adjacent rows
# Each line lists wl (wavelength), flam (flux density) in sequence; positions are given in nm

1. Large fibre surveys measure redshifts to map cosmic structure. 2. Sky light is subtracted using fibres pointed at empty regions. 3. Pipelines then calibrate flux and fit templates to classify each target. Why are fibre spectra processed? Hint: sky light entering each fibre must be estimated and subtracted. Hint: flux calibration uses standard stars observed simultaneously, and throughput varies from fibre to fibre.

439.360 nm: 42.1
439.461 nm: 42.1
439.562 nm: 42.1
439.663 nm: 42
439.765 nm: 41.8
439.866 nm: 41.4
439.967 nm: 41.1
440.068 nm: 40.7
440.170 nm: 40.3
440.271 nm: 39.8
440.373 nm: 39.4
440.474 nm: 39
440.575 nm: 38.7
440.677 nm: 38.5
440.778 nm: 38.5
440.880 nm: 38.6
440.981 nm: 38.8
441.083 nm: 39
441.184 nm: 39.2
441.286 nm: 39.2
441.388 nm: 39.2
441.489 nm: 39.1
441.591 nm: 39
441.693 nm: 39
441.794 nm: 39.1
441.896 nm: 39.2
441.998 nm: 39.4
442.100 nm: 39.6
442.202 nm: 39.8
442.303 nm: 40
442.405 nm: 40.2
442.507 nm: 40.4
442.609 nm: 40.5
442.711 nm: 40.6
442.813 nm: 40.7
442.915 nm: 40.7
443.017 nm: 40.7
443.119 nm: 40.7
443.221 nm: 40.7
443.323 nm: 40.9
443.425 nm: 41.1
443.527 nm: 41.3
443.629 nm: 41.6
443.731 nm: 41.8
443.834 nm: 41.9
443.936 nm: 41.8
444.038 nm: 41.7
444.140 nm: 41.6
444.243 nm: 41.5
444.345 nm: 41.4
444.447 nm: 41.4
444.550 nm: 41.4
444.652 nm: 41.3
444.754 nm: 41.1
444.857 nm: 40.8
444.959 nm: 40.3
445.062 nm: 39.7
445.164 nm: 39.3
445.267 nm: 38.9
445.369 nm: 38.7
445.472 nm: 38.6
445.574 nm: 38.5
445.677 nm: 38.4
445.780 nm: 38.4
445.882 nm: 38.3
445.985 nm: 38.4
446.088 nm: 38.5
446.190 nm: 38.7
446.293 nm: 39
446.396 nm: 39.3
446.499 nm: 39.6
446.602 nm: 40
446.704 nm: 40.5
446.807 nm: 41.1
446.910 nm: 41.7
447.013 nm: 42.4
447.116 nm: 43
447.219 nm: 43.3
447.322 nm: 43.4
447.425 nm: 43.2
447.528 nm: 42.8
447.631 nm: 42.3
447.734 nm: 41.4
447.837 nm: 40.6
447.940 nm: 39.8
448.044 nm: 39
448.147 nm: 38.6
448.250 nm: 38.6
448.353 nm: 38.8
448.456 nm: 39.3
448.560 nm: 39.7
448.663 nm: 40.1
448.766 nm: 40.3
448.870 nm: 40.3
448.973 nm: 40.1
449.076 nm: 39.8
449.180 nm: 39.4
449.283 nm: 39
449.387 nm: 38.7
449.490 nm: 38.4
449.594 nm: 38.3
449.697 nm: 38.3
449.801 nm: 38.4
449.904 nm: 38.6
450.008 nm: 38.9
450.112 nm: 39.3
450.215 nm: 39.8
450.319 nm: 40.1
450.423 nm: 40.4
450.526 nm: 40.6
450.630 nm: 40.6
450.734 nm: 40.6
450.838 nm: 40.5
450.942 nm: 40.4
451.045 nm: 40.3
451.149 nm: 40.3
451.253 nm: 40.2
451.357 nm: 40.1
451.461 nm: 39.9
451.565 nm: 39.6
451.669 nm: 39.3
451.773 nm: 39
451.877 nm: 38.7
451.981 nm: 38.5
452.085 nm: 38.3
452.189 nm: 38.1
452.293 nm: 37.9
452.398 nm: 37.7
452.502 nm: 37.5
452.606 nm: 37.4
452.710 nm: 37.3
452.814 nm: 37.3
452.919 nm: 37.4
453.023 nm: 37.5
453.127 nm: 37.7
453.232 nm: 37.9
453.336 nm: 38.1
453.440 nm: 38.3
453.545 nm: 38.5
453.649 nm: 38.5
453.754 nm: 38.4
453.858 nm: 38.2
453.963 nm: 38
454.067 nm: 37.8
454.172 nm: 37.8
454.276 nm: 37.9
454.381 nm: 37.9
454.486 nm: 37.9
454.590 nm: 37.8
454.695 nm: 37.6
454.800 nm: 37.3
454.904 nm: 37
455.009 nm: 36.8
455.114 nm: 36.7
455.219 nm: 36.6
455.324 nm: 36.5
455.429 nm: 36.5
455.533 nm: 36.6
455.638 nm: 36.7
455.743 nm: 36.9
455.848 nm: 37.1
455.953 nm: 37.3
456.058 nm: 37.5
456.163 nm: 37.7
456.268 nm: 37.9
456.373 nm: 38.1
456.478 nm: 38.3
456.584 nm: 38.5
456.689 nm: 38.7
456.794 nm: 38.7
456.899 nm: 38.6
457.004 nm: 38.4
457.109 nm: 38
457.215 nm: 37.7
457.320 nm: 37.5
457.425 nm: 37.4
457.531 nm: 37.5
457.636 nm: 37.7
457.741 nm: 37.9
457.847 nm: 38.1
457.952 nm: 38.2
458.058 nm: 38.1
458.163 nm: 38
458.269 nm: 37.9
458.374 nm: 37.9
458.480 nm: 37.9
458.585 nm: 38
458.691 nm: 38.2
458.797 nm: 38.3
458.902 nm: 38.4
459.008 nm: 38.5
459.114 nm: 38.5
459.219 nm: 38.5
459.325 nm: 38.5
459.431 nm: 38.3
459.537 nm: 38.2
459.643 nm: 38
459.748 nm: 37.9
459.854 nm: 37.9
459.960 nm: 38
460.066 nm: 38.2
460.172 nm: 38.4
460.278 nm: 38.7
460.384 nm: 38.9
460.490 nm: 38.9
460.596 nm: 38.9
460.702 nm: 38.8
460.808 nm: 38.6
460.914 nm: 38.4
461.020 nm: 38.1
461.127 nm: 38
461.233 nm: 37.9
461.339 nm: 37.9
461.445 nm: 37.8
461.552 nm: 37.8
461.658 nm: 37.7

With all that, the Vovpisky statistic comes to 21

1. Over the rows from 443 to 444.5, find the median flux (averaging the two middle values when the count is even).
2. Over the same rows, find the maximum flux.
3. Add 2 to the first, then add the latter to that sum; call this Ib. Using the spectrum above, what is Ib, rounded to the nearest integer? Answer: 85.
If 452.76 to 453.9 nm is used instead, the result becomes 79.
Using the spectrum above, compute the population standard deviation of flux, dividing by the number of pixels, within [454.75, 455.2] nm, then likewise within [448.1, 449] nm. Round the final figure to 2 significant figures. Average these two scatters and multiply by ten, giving 4.6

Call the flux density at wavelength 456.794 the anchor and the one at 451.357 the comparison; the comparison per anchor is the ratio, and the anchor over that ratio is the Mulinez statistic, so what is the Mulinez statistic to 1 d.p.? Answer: 37.3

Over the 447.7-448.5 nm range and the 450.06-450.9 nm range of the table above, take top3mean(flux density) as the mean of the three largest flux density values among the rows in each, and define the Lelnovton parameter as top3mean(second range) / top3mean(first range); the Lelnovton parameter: 1.00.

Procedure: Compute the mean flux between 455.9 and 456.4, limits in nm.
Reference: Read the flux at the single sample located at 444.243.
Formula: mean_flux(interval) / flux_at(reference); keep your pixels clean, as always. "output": 0.91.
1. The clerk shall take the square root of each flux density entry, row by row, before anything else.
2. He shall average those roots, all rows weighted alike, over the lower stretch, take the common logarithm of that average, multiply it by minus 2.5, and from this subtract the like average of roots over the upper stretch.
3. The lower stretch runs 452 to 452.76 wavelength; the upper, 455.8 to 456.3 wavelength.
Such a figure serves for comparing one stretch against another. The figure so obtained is -8.09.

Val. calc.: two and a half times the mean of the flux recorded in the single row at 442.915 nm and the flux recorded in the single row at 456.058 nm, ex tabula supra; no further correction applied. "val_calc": 98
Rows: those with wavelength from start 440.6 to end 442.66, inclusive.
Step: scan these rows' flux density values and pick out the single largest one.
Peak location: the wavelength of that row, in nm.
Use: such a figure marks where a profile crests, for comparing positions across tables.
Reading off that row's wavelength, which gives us 442.609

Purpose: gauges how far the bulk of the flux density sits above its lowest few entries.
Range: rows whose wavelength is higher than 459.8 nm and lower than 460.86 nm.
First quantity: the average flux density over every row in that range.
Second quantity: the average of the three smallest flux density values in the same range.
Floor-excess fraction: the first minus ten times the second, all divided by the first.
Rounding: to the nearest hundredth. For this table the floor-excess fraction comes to -8.87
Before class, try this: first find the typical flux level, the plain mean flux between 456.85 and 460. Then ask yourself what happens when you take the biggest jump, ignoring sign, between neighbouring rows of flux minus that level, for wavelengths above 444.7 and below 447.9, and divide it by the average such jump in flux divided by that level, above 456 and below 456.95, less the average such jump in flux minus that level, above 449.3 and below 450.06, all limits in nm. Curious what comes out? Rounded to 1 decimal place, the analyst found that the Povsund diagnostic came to -5.5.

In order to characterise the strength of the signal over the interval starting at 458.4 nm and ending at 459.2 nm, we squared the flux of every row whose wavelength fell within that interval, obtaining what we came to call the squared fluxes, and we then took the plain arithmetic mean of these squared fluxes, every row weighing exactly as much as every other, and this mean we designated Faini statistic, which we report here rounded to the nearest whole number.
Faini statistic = 1464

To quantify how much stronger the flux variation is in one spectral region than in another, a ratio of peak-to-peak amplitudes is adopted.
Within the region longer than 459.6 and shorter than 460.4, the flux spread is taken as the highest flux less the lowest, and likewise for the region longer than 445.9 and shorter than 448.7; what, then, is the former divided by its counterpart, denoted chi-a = 0.20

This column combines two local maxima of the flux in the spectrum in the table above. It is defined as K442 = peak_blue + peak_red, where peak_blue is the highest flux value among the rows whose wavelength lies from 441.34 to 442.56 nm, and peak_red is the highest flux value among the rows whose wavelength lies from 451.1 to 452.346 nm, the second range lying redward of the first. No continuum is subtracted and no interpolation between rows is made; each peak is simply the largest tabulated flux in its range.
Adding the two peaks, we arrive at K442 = 81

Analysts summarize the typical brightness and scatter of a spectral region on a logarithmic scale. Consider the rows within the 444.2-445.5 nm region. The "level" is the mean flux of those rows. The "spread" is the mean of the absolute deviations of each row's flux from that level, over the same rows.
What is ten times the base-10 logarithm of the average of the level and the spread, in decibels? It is 13.2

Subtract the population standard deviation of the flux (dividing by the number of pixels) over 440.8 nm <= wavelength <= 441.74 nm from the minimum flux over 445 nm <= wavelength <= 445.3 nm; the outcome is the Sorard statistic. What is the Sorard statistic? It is 38.7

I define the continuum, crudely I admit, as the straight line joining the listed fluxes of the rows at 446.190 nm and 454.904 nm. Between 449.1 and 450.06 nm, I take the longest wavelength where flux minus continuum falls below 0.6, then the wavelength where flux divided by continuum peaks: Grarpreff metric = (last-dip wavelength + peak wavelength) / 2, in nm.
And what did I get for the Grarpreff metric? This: 449.49 nm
